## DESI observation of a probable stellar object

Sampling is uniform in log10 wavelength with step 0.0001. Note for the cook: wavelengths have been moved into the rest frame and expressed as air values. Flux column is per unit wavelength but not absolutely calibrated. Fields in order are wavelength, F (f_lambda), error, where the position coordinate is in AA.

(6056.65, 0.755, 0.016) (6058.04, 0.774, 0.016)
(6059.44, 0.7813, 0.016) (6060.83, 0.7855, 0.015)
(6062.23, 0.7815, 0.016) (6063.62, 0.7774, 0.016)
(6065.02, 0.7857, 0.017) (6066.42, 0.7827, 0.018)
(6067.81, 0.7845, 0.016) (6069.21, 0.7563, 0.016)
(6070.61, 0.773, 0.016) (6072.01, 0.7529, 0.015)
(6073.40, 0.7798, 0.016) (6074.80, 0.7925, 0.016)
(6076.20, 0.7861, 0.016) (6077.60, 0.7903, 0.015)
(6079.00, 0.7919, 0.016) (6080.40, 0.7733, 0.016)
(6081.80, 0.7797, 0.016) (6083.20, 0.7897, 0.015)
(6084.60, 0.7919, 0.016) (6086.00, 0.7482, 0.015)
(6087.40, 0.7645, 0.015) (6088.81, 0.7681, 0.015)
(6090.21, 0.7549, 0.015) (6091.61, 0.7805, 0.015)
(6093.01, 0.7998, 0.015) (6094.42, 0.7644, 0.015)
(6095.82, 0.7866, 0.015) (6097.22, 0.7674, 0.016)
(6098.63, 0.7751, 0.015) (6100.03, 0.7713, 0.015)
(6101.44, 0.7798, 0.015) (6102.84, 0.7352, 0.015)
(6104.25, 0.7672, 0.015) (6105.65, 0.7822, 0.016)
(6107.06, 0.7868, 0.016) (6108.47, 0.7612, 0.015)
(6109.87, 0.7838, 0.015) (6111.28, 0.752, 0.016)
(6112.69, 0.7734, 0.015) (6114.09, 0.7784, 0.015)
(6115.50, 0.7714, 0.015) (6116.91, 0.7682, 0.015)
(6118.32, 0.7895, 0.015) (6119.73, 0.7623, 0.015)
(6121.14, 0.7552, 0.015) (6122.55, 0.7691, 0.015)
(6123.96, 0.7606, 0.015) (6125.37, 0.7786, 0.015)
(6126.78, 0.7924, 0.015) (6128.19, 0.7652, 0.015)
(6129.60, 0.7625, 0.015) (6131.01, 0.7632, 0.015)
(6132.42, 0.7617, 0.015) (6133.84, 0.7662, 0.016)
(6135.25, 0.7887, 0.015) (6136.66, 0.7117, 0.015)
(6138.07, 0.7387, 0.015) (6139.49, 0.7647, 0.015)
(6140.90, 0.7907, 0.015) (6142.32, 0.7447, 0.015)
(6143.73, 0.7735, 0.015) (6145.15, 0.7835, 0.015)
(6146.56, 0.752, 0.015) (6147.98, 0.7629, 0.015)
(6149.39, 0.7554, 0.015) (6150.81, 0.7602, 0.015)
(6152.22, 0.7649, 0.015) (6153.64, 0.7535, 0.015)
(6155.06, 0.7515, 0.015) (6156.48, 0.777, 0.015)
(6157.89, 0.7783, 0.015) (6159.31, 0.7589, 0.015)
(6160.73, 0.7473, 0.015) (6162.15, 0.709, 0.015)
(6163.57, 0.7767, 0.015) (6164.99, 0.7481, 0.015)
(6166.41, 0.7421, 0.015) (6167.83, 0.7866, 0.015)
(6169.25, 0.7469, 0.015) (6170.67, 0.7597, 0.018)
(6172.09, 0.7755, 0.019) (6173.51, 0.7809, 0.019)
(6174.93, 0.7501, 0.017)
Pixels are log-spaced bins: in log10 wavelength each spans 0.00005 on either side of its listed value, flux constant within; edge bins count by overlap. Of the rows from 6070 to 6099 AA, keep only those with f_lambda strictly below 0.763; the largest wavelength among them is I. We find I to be 6090.21 AA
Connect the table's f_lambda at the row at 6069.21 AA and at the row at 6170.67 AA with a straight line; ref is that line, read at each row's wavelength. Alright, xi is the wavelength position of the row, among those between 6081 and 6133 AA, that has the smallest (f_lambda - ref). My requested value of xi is 6102.84 AA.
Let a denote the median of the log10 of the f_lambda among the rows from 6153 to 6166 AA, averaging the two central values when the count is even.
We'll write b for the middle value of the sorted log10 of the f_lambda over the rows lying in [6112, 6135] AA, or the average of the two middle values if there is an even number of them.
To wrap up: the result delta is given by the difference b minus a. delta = 0.008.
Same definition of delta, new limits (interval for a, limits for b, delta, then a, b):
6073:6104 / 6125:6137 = -0.008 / -0.108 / -0.116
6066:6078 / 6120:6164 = -0.011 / -0.106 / -0.118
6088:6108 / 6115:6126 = -0.003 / -0.112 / -0.114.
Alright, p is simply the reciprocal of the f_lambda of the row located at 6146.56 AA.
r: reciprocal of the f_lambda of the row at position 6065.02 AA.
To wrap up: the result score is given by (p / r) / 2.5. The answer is 0.42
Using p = 1.33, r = 1.27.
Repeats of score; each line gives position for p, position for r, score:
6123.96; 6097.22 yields 0.40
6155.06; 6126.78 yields 0.42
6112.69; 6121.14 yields 0.39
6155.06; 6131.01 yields 0.41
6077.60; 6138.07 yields 0.37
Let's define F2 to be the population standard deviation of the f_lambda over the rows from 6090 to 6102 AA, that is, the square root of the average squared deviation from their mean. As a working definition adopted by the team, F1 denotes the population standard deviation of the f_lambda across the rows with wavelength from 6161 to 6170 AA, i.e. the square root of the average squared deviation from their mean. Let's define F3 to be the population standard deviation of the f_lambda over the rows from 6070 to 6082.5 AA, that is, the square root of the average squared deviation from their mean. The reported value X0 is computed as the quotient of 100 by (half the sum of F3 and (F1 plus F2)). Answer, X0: 4045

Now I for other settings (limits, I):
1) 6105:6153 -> 6150.81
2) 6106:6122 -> 6121.14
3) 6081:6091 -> 6090.21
